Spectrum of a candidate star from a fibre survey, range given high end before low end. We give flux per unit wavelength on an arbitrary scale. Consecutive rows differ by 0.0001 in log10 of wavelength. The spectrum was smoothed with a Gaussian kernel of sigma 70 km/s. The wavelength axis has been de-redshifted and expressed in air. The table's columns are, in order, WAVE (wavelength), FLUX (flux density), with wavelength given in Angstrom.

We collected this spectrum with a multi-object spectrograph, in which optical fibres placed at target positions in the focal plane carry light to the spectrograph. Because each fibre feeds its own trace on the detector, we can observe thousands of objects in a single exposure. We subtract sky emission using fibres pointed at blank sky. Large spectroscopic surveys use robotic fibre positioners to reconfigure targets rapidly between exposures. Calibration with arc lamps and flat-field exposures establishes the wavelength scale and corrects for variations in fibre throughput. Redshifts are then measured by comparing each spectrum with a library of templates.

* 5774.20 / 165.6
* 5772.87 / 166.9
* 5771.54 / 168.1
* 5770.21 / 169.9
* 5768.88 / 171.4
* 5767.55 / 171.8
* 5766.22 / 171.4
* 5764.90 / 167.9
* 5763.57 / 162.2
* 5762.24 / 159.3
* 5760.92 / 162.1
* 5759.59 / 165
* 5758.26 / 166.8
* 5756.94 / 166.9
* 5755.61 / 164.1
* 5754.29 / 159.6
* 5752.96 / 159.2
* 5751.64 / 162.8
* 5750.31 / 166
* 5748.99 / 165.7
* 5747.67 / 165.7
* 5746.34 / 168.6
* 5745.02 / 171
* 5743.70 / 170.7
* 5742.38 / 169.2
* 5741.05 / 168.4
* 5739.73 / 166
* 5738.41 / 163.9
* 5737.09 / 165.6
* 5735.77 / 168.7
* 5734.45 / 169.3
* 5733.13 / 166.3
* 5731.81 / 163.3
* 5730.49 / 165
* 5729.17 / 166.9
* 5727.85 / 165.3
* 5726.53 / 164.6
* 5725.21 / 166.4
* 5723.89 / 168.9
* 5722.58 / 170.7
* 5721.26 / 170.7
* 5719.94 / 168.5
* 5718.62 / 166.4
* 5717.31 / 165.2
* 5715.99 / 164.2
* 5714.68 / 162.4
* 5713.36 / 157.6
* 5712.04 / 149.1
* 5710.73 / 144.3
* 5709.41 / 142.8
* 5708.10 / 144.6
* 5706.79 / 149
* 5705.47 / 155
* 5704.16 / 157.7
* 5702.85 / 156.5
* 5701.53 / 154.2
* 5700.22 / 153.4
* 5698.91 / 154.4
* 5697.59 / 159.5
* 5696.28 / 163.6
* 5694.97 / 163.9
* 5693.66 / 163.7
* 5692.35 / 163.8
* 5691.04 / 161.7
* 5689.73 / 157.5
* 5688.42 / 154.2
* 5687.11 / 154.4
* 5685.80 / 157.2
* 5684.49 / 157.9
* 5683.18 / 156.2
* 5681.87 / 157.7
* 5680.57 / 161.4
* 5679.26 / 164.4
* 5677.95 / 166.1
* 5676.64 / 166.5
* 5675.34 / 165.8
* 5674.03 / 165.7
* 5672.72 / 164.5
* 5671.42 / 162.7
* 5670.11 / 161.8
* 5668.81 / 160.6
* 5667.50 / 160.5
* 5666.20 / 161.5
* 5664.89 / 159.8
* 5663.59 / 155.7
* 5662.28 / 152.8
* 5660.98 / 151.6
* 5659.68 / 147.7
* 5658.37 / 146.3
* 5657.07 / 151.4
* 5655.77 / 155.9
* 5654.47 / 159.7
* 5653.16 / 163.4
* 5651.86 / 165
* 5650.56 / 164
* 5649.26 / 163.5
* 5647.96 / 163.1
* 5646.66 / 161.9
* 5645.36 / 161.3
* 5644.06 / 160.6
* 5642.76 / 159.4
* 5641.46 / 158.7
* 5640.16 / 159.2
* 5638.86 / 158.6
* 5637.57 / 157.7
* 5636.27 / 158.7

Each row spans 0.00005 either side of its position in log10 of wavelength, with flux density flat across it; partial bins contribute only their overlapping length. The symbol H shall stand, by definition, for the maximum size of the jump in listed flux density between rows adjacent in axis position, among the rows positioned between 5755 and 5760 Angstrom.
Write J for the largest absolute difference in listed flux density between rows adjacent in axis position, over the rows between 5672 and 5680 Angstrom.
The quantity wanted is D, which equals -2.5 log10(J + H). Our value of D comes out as -1.6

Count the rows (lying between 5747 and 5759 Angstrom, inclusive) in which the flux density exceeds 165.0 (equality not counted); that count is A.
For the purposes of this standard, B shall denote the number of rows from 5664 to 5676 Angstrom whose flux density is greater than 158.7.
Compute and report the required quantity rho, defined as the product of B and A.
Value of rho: 45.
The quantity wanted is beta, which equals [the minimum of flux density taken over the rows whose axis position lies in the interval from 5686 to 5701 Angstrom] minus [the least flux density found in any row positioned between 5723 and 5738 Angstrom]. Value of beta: -10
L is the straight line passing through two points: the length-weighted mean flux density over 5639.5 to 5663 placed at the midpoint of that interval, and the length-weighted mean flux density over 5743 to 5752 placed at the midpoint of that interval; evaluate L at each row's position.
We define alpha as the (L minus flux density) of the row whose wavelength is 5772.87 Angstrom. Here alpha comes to 3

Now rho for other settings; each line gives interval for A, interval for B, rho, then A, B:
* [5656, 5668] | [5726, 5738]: 0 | 0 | 9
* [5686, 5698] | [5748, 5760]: 0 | 0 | 9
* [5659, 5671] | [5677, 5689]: 0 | 0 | 3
